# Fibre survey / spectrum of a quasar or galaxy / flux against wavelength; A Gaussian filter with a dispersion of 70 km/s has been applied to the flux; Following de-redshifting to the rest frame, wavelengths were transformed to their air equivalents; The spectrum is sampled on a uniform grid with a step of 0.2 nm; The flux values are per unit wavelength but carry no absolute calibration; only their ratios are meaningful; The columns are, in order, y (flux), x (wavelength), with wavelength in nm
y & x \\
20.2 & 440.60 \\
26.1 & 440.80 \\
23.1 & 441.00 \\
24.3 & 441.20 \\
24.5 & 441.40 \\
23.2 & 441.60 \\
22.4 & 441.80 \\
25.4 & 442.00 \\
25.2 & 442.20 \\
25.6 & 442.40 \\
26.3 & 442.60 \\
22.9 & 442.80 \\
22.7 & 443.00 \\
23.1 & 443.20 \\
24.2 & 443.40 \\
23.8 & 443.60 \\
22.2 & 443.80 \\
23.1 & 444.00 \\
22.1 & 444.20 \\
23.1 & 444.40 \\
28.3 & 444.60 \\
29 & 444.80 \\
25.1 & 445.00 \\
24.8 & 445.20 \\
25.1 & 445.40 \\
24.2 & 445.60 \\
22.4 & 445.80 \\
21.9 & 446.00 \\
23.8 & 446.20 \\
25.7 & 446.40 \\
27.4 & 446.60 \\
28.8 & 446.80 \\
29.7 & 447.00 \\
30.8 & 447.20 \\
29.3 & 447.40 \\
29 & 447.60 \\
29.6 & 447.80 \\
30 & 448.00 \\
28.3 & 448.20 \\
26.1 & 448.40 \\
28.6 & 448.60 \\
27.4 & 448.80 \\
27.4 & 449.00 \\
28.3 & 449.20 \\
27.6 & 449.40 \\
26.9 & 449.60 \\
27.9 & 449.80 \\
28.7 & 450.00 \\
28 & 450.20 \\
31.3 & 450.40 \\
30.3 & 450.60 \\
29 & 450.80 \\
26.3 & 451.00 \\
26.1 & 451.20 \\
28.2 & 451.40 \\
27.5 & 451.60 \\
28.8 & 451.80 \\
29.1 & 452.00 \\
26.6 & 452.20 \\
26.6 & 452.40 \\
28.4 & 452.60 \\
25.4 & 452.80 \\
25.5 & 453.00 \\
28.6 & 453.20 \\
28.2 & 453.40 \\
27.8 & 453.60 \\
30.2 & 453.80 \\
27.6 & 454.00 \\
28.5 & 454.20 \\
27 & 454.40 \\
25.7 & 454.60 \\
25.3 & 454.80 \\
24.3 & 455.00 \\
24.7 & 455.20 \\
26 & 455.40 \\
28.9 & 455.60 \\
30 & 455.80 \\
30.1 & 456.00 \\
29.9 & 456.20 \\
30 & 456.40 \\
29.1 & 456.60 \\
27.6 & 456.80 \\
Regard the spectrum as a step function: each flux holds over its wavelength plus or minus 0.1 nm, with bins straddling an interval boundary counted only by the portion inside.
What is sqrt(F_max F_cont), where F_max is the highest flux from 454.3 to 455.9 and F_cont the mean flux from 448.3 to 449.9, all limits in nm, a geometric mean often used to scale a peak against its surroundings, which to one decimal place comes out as 28.7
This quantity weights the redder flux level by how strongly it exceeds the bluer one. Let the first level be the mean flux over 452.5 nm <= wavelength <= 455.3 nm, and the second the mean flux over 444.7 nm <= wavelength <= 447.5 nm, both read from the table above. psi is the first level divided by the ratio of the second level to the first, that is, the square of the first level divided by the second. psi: 28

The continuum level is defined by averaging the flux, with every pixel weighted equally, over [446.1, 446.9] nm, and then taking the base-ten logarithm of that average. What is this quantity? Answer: 1.42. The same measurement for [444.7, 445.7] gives 1.41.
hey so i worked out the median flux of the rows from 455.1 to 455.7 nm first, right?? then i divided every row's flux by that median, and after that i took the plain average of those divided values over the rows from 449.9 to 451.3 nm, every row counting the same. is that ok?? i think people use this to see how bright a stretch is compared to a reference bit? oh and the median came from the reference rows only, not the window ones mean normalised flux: 1.10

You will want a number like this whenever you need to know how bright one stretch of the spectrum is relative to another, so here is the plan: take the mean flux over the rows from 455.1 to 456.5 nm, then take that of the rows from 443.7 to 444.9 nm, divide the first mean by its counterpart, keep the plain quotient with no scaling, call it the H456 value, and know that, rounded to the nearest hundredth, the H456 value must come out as 1.16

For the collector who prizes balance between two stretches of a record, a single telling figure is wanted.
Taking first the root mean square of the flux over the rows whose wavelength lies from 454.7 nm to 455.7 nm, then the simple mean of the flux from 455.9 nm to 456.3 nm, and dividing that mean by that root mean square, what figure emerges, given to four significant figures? 1.159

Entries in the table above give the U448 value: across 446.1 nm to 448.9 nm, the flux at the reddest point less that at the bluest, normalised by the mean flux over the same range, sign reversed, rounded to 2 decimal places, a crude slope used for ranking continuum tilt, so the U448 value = -0.13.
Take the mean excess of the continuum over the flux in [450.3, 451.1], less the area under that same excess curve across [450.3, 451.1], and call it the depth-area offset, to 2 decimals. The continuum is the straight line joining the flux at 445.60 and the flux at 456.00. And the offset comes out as -0.43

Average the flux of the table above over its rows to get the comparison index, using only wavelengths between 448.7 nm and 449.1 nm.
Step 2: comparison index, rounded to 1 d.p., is 27.4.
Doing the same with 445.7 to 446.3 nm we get 22.7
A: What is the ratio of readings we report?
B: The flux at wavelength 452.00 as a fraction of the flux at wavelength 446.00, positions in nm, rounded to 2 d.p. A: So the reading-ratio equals 1.33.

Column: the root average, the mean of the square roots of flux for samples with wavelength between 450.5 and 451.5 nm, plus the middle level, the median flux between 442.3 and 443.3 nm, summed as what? 28.4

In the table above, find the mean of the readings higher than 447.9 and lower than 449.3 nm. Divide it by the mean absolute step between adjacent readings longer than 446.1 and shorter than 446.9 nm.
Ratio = 17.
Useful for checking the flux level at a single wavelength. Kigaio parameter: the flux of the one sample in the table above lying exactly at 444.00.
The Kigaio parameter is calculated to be 23.1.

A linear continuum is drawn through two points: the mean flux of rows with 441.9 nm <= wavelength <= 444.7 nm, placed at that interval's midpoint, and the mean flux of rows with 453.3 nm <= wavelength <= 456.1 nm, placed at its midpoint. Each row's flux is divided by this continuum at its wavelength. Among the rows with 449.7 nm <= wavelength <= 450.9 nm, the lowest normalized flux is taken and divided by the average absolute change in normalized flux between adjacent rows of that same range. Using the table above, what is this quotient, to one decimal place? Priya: 19.6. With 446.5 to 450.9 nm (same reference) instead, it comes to 22.7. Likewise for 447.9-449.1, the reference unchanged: 16.7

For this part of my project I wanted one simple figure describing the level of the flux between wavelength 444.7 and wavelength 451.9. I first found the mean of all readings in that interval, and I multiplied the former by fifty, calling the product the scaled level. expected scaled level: 1374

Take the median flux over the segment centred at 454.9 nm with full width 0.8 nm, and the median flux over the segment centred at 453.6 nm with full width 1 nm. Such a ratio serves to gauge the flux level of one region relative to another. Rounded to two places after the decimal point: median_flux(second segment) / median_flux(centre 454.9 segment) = 1.13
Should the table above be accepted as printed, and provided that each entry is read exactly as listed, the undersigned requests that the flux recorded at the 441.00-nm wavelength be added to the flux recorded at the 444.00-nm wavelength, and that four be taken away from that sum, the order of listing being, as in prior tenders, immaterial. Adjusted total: 42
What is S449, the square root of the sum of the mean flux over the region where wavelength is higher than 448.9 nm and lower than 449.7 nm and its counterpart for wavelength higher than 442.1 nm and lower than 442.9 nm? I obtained 7.25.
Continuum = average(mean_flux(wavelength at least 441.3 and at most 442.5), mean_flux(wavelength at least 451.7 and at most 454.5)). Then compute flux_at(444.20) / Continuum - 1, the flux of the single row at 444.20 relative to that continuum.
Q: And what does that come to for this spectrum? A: -0.15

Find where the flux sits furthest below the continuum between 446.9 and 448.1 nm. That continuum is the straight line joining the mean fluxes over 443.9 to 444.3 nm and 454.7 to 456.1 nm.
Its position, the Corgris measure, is 447.60 nm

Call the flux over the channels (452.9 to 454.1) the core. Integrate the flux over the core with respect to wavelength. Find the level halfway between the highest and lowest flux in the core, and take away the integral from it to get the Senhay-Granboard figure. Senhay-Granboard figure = -5.7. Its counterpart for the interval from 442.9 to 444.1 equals -4.6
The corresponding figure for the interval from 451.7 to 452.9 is -5.7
